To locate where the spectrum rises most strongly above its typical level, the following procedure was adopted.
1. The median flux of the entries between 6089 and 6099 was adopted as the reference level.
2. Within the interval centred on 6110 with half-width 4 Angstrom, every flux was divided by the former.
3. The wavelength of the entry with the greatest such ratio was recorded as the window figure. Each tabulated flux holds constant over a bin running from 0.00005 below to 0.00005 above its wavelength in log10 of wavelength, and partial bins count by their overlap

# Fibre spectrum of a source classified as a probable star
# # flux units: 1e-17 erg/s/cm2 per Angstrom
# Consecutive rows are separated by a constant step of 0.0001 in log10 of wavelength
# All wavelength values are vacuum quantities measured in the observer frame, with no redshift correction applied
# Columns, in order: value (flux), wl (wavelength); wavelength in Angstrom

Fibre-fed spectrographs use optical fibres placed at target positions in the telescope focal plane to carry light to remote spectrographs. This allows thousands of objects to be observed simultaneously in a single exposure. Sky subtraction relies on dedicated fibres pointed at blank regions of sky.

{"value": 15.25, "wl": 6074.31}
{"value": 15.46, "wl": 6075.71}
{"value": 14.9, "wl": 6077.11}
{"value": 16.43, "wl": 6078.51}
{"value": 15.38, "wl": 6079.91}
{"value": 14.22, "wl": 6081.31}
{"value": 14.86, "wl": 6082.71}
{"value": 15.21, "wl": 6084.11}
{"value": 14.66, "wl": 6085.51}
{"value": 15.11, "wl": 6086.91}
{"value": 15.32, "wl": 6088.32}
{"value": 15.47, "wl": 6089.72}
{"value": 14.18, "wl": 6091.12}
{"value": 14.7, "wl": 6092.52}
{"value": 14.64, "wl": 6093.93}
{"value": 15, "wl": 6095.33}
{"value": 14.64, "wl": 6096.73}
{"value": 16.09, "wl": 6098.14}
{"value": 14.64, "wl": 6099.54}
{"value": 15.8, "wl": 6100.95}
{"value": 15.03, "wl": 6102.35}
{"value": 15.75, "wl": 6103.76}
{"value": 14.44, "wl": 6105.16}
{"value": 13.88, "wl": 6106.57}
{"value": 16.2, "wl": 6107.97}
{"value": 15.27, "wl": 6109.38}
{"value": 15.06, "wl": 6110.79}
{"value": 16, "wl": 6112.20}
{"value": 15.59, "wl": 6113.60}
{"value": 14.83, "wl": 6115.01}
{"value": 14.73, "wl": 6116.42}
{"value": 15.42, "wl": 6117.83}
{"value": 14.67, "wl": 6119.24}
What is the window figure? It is 6107.97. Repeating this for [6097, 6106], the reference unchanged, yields 6098.14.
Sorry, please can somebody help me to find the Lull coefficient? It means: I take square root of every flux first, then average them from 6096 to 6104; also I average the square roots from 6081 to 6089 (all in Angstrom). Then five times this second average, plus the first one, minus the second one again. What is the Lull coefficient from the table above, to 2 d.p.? 19.35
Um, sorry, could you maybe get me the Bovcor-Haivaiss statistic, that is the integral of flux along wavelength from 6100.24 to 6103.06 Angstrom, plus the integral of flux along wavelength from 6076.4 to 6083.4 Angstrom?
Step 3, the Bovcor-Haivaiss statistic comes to 149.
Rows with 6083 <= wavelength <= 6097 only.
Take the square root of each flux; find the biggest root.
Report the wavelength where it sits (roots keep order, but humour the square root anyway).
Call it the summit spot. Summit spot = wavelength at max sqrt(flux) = 6089.72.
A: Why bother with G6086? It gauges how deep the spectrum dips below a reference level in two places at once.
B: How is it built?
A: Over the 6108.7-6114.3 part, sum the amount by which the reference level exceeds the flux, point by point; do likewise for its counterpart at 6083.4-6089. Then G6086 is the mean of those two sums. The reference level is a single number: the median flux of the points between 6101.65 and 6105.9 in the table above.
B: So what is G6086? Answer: -1.0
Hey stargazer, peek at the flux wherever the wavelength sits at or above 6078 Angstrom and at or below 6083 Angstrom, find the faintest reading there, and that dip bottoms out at 14.22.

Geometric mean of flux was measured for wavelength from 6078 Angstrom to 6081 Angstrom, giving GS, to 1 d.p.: 15.9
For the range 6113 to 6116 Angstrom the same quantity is 15.2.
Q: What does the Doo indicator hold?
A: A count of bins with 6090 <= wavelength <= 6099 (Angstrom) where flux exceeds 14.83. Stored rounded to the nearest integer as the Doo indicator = 2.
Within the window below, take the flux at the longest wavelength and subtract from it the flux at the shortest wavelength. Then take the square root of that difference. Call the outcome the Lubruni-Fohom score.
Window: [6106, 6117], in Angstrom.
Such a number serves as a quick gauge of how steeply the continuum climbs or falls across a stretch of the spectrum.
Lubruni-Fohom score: 0.92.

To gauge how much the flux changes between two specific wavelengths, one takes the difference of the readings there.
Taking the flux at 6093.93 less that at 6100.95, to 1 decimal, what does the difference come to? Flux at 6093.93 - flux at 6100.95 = -1.2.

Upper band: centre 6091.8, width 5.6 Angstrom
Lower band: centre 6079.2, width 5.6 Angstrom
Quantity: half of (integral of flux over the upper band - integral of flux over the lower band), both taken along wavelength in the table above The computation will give -1.3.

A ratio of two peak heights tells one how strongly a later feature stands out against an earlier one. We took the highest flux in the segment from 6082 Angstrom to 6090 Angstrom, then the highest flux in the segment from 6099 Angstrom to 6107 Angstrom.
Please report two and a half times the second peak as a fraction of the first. 2.55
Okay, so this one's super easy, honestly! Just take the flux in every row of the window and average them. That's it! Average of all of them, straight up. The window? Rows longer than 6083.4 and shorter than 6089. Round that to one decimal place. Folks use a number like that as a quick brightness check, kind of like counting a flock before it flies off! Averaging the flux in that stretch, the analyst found 15.1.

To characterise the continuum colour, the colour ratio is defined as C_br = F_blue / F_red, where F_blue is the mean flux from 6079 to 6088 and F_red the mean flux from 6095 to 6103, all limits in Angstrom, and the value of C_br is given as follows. 0.98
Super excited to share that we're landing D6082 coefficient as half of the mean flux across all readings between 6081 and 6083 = 7.27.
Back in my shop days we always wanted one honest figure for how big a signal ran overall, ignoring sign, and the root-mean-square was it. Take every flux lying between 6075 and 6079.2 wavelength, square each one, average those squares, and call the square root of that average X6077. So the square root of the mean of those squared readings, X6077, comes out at 15.6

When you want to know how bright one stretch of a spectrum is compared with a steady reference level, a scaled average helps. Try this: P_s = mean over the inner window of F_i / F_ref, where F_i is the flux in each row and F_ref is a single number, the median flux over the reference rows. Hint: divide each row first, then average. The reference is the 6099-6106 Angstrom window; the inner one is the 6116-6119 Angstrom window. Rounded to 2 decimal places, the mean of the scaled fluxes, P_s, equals 1.00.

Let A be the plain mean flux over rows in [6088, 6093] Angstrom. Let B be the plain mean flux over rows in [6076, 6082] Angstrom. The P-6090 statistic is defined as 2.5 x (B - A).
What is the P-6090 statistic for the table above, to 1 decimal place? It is 0.8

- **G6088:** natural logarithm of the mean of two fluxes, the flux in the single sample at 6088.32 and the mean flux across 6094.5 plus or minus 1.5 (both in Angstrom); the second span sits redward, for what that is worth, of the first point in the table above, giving 2.71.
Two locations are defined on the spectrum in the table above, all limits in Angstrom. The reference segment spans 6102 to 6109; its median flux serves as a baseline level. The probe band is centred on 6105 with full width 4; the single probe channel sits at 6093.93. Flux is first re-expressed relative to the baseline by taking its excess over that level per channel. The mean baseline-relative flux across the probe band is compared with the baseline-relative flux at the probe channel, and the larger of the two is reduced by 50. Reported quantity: -50.3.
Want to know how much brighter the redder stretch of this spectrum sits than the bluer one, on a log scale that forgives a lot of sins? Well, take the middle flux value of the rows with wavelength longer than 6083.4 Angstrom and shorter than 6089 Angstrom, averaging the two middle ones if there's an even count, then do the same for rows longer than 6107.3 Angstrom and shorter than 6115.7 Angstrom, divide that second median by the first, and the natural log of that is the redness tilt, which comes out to 0.018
